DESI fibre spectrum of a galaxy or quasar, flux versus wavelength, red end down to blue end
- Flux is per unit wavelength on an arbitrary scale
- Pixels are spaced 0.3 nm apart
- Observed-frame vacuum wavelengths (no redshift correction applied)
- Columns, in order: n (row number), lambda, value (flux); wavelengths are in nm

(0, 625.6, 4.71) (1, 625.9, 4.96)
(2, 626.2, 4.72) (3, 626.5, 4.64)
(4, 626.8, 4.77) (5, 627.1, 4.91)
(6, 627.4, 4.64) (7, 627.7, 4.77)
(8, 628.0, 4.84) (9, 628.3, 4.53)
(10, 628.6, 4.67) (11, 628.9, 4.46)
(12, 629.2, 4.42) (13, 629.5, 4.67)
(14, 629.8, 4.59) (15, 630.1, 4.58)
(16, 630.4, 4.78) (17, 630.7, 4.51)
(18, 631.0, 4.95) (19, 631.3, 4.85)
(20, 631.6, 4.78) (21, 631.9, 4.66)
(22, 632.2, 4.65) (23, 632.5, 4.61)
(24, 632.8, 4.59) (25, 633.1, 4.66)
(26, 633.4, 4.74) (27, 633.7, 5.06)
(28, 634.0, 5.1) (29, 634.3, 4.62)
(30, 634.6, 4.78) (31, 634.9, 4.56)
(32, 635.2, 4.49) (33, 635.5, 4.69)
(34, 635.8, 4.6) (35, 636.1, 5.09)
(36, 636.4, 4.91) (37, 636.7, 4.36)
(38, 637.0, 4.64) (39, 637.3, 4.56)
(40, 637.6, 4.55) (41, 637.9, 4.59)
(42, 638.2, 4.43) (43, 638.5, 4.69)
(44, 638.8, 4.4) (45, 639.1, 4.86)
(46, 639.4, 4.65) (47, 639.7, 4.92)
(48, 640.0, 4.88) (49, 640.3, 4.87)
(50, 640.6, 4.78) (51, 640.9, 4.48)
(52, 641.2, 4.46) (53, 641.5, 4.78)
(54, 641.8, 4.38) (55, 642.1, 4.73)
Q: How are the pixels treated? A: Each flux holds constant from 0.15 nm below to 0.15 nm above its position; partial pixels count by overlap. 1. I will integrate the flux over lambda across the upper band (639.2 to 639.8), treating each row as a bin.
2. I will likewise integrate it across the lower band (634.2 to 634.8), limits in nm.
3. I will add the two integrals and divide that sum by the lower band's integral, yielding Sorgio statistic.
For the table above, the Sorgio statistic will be 2.0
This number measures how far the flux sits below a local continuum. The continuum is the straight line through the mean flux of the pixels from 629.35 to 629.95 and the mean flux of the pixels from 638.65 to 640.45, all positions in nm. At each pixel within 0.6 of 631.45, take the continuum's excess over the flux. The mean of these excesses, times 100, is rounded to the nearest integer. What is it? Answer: -16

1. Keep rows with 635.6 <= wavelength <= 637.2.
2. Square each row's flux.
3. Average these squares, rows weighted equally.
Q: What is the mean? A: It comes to 22.3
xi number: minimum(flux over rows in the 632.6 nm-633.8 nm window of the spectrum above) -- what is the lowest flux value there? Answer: 4.59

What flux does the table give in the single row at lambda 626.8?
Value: 4.77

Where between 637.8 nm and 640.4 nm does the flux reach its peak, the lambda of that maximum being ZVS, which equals 639.7 nm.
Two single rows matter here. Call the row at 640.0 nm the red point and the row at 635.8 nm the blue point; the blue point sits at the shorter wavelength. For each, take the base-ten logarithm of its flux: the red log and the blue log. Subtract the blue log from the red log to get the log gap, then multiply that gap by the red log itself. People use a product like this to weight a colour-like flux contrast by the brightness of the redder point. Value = 0.018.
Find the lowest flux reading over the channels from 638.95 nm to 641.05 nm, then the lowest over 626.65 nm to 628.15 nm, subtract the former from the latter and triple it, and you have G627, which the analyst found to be 0.48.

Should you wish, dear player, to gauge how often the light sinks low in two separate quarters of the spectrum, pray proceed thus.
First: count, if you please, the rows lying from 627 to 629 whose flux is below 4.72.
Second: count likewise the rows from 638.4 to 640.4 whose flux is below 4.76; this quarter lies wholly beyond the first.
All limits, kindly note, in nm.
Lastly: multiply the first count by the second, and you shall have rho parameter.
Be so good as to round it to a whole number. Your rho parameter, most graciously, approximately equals 12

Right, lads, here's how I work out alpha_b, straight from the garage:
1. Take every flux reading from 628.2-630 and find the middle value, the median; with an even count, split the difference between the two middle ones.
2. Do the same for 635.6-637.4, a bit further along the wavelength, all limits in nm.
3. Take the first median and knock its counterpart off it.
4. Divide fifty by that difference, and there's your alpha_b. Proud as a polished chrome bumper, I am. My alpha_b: -833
